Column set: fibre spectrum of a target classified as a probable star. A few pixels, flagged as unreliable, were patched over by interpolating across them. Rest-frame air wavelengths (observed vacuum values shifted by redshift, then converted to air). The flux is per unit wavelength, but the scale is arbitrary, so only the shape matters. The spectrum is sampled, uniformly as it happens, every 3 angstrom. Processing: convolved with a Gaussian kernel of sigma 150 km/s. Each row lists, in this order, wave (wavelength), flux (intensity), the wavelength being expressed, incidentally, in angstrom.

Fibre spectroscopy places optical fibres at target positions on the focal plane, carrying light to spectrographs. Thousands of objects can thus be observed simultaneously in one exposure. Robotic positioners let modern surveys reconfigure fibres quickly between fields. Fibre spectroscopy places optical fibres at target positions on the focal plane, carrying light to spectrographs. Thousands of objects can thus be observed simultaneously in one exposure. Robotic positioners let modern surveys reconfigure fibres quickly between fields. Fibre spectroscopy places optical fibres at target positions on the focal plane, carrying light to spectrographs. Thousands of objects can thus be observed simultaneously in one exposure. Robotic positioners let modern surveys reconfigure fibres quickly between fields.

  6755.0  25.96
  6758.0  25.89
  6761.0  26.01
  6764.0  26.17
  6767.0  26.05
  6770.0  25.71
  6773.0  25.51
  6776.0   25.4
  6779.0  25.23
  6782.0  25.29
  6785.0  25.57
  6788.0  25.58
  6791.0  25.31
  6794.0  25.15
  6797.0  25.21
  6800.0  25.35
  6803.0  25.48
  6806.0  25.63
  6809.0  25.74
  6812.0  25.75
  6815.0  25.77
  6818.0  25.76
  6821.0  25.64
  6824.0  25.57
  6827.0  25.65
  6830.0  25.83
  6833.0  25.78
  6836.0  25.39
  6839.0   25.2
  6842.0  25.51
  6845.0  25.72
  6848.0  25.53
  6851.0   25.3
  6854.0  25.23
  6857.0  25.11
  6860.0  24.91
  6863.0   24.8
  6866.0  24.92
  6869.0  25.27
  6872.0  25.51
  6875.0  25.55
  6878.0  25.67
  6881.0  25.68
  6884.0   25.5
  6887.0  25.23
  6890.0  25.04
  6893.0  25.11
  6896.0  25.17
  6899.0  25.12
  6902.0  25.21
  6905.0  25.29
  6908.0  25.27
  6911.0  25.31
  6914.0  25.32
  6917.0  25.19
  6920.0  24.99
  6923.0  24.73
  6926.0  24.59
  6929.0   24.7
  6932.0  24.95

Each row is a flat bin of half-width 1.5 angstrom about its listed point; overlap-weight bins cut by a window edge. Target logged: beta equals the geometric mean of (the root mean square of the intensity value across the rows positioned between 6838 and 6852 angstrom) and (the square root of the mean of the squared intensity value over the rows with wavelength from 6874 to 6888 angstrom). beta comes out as 25.5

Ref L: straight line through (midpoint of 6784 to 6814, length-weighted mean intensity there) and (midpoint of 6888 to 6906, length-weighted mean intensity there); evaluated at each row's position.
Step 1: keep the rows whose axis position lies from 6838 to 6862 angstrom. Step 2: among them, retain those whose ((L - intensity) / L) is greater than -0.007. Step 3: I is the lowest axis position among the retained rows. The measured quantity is 6839.0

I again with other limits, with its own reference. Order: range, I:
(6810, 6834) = 6824.0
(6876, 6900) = 6887.0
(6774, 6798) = 6776.0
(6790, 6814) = 6791.0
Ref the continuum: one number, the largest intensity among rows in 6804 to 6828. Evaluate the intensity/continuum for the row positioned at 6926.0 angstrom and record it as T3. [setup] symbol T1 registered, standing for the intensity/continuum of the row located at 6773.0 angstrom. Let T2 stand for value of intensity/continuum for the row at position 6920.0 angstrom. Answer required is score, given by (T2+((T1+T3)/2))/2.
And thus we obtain 0.971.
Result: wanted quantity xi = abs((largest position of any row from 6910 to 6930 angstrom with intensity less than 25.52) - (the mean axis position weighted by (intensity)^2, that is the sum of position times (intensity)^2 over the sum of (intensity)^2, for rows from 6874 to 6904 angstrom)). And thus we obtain 40.6 angstrom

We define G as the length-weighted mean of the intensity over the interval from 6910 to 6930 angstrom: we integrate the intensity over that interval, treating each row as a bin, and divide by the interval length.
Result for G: 25.0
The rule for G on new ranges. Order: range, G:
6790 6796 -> 25.2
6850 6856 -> 25.2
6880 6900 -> 25.3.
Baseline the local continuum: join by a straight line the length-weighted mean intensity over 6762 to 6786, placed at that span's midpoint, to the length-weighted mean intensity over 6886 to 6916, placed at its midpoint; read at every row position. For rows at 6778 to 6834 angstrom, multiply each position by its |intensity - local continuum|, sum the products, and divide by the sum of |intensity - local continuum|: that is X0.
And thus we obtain 6807.0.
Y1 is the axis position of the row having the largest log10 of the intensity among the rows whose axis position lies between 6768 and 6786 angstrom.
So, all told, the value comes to 6770.0 angstrom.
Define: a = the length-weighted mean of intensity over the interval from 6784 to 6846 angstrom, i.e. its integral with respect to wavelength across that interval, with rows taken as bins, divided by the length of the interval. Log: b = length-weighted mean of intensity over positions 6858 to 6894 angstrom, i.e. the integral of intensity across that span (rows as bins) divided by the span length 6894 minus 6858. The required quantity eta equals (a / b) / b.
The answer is 0.0400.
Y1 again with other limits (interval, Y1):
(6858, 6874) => 6872.0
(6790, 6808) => 6806.0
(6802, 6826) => 6815.0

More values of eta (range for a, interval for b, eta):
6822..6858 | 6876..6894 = 0.0396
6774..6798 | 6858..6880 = 0.0398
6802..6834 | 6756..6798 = 0.0392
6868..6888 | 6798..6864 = 0.0393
